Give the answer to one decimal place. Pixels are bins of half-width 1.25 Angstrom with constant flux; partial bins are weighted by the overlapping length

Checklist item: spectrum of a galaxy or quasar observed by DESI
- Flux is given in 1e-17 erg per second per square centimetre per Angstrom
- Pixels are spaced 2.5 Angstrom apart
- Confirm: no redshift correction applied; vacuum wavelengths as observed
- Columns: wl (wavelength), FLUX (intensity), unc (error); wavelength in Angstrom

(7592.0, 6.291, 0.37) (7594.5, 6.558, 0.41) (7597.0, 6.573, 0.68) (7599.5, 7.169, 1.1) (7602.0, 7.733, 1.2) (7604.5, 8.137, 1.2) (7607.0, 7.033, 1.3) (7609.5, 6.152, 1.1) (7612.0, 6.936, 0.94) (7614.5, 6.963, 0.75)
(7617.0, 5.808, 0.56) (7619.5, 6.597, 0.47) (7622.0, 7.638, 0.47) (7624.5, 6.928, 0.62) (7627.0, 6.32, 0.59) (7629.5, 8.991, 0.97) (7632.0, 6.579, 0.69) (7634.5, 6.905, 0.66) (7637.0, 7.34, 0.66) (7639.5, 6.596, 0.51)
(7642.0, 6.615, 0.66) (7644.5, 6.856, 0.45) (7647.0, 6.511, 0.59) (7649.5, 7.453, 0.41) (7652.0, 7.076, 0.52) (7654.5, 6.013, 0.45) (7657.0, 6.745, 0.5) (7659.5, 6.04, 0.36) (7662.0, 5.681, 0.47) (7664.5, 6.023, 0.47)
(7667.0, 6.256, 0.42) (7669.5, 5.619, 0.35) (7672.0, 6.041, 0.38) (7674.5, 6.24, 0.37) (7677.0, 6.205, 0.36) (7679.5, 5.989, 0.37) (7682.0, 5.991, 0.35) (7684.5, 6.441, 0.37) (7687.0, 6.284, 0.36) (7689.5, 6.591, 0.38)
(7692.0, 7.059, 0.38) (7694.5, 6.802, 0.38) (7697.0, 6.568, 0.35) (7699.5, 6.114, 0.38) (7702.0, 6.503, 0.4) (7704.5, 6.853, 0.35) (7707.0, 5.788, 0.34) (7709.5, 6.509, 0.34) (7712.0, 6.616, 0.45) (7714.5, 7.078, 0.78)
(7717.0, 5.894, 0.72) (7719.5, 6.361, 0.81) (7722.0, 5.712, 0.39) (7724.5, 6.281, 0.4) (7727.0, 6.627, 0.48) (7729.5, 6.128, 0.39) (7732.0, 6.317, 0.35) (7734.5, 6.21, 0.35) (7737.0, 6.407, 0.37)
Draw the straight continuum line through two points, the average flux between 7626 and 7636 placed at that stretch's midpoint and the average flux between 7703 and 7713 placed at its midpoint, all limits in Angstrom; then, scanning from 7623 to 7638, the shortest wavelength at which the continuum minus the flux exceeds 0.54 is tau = 7627.0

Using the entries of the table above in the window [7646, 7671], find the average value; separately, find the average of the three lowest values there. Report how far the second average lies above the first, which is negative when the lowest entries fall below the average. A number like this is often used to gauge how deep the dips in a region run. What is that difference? -0.57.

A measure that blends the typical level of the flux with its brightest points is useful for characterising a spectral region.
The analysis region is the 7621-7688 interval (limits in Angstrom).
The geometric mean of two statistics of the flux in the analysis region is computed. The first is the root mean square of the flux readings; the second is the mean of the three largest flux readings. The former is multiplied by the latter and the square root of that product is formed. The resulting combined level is 7.3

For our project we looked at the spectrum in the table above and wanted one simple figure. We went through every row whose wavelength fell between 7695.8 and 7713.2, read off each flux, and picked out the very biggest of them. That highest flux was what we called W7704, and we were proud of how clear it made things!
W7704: 6.853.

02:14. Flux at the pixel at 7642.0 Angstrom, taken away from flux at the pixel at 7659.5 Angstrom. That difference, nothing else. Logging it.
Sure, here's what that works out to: -0.6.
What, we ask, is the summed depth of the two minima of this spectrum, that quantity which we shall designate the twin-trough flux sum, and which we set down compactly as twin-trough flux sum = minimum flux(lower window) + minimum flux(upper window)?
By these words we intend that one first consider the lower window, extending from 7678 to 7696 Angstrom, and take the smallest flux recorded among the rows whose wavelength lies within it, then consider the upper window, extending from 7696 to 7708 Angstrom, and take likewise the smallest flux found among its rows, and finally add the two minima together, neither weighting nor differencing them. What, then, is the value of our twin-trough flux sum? 11.8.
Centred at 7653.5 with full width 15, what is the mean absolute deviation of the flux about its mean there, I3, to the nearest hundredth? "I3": 0.45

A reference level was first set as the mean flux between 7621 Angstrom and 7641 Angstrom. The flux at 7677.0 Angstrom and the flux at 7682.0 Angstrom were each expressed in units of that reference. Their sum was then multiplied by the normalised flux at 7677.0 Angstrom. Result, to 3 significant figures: 1.48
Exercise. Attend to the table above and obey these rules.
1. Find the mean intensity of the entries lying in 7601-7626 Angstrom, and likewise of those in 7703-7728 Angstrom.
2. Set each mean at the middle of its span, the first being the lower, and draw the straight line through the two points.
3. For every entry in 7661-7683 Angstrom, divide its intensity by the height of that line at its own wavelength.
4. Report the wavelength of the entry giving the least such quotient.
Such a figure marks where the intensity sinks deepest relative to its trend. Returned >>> 7669.5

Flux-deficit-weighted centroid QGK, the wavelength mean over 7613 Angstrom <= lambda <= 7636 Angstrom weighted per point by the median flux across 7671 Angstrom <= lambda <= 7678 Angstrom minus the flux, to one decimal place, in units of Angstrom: 7626.5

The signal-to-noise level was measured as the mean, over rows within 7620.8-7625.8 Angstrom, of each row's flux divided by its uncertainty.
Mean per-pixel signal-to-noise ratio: 14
